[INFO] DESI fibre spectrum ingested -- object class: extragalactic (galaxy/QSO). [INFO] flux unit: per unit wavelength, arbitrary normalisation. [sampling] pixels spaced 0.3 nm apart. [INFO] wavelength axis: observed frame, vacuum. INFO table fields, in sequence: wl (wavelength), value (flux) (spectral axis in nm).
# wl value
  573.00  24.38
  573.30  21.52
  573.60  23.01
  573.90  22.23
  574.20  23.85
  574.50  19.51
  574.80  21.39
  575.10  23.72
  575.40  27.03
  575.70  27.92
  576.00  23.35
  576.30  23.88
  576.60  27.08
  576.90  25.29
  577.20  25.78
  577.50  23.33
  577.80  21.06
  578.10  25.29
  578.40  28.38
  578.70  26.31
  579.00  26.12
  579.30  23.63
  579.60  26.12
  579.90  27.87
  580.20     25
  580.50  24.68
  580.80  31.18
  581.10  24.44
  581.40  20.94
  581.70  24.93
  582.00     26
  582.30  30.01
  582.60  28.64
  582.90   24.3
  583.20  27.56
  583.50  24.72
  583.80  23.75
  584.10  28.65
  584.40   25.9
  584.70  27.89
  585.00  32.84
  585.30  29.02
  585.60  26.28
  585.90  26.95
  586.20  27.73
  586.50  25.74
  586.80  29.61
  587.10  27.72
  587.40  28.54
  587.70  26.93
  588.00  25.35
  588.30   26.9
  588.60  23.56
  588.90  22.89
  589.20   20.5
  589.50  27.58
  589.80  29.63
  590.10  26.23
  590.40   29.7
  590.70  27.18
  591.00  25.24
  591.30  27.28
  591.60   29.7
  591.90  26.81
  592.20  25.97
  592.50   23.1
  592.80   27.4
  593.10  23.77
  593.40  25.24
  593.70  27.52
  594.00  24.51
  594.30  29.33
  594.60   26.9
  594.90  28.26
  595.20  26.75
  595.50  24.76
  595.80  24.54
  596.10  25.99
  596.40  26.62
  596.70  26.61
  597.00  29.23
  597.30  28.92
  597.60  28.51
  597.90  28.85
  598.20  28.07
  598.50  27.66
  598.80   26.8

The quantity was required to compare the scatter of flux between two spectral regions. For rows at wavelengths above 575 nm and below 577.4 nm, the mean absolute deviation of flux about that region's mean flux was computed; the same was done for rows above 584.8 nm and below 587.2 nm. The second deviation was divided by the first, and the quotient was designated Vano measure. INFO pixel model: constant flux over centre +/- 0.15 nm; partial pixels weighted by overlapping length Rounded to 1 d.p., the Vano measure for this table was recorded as 1.2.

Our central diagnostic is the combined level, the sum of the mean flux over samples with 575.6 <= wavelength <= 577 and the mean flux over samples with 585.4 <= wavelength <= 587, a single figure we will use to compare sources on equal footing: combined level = 52.8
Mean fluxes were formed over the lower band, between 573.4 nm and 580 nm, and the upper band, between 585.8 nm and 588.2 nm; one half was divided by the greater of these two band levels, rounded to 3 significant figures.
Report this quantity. 0.0183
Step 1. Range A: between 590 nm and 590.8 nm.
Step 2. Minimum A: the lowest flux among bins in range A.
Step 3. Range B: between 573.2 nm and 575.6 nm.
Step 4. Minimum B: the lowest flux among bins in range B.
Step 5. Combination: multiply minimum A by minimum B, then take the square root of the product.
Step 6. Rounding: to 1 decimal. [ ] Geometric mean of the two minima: 22.6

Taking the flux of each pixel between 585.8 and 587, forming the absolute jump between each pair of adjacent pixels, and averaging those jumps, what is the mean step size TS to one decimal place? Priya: 2.2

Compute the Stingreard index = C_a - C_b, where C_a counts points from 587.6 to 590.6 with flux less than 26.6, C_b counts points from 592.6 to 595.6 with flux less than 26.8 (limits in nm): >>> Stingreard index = 0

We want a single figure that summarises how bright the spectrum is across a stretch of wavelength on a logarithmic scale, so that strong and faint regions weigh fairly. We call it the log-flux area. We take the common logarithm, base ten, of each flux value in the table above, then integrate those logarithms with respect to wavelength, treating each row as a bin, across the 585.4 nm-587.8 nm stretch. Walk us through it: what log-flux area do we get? 3.45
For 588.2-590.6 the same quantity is 3.38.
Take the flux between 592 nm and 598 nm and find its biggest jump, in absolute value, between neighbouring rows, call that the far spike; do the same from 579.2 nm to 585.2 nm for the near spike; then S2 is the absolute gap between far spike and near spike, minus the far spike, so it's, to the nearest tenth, -2.9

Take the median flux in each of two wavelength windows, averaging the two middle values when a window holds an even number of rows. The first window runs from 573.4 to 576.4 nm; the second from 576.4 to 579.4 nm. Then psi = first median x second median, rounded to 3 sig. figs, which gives 601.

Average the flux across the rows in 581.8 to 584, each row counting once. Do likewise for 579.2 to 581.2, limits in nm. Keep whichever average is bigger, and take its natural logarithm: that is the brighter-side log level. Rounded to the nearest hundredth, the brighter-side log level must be 3.27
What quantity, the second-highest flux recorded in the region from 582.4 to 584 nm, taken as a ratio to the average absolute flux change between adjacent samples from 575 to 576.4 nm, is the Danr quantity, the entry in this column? 11.9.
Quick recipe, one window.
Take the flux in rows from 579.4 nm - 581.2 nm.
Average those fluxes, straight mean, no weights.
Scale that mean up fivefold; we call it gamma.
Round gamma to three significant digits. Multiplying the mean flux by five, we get 133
